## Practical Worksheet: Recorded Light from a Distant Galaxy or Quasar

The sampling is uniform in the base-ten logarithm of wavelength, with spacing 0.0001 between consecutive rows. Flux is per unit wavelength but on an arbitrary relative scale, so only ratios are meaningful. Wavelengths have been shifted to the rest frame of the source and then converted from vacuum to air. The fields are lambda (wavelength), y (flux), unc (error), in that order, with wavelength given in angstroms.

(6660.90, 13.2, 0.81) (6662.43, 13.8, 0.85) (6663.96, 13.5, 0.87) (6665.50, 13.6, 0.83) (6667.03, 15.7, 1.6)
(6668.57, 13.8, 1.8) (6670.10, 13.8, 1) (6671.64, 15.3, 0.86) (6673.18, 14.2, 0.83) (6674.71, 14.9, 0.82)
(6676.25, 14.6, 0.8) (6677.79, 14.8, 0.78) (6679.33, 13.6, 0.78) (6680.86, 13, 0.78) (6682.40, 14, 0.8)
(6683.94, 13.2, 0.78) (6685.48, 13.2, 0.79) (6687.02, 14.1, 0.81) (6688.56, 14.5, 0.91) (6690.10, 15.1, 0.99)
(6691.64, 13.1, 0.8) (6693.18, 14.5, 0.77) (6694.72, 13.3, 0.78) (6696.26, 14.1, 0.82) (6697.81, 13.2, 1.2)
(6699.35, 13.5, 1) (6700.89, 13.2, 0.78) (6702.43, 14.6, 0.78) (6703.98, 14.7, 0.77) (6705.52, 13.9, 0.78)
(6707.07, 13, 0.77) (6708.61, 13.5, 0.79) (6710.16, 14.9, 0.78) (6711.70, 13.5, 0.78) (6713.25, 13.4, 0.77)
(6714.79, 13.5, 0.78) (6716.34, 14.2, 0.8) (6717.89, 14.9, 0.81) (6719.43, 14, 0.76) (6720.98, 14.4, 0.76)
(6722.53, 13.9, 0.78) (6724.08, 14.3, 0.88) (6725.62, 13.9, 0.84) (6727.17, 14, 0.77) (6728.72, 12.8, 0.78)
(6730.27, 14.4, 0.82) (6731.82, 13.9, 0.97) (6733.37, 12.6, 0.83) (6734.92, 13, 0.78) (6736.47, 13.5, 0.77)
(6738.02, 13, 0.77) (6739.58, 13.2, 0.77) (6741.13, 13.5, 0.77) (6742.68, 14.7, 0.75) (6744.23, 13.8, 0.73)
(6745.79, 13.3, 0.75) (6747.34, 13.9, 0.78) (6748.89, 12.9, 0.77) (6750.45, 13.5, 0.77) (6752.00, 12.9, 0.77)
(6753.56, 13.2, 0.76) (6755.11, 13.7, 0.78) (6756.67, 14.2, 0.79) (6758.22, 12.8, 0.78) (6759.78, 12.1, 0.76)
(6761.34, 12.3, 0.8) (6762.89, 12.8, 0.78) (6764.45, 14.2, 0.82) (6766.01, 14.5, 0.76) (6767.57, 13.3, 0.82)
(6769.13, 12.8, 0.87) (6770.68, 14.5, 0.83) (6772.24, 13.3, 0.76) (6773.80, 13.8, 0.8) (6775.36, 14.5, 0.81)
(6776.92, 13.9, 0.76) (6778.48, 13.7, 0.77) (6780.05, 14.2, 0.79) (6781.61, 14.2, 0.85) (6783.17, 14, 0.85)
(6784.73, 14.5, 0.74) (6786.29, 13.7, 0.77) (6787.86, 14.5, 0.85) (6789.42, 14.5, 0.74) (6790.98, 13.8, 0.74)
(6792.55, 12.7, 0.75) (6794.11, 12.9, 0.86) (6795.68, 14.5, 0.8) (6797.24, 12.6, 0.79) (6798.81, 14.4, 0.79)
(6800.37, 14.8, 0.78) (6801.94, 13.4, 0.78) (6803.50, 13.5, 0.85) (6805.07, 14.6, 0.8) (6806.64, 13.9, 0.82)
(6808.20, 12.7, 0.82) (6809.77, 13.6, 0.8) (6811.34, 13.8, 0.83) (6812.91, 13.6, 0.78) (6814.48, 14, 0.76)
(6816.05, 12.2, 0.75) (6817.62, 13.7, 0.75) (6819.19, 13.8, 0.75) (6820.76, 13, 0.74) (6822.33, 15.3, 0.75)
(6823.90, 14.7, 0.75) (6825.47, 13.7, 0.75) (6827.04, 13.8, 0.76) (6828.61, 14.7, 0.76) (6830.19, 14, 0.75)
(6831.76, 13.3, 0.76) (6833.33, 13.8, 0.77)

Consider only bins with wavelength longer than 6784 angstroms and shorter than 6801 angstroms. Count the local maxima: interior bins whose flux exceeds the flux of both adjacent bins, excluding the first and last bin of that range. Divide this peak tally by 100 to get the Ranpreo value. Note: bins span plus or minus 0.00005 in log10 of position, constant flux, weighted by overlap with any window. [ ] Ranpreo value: 0.010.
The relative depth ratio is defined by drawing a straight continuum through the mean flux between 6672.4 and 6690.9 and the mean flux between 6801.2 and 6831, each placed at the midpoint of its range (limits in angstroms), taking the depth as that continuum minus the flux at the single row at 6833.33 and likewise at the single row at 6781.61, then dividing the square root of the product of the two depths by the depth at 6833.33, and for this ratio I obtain -2.6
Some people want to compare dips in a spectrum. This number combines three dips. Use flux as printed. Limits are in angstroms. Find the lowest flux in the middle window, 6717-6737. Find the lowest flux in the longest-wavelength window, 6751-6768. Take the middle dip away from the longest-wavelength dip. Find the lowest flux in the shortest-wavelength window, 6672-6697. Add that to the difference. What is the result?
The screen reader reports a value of 12.50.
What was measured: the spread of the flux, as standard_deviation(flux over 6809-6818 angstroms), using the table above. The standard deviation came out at 0.6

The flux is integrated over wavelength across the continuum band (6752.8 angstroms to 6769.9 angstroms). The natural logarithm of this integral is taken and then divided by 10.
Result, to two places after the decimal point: 0.54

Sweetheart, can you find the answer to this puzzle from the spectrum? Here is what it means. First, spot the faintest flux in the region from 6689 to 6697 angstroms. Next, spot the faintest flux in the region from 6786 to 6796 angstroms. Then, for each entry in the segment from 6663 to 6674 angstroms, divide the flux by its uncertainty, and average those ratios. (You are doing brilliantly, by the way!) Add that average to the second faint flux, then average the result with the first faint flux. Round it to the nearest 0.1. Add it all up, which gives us 19.9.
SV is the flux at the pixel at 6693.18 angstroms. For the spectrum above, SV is 14.5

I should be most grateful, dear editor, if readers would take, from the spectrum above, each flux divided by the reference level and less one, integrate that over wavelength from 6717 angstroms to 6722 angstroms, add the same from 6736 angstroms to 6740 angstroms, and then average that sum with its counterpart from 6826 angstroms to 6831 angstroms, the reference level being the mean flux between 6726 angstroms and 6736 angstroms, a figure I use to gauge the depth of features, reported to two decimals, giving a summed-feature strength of 0.26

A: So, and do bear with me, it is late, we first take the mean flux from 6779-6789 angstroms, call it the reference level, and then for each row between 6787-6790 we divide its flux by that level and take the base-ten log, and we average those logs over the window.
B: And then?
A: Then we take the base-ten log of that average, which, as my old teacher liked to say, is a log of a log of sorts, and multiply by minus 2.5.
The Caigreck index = 5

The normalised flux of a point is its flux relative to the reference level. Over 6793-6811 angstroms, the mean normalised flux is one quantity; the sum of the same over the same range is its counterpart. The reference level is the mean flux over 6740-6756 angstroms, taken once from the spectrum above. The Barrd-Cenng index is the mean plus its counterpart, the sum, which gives 12.2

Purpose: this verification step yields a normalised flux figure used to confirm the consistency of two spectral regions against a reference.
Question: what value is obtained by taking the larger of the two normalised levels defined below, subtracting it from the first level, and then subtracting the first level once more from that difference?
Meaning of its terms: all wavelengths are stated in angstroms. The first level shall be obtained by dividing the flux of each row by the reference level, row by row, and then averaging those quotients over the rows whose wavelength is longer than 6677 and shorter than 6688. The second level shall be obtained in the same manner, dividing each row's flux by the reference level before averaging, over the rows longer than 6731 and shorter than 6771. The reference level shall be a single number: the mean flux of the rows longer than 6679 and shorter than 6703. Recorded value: -1.00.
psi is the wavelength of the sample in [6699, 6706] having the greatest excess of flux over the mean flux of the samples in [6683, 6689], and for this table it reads 6703.98 angstroms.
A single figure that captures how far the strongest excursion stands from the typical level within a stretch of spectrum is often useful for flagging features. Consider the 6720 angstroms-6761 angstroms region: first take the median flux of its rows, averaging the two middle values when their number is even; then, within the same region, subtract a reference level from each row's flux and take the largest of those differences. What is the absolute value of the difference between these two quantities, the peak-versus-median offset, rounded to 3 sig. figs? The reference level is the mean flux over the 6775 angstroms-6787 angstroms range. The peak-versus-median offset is 12.9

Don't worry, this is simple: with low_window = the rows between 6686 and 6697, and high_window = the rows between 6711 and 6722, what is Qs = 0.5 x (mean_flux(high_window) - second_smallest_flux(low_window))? 0.34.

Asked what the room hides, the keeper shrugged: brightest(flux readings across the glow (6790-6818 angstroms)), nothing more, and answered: 14.8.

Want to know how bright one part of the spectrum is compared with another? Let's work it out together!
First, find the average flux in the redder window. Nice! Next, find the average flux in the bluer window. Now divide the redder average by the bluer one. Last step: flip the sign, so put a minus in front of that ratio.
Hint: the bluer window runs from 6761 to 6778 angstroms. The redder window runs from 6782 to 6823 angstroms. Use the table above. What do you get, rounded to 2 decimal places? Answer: -1.01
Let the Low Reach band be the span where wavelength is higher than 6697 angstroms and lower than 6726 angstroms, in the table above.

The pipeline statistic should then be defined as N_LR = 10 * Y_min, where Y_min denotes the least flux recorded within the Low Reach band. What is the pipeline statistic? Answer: 130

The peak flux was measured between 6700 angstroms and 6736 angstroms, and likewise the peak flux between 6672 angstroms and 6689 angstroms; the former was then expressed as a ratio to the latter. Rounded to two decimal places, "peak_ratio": 1.00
